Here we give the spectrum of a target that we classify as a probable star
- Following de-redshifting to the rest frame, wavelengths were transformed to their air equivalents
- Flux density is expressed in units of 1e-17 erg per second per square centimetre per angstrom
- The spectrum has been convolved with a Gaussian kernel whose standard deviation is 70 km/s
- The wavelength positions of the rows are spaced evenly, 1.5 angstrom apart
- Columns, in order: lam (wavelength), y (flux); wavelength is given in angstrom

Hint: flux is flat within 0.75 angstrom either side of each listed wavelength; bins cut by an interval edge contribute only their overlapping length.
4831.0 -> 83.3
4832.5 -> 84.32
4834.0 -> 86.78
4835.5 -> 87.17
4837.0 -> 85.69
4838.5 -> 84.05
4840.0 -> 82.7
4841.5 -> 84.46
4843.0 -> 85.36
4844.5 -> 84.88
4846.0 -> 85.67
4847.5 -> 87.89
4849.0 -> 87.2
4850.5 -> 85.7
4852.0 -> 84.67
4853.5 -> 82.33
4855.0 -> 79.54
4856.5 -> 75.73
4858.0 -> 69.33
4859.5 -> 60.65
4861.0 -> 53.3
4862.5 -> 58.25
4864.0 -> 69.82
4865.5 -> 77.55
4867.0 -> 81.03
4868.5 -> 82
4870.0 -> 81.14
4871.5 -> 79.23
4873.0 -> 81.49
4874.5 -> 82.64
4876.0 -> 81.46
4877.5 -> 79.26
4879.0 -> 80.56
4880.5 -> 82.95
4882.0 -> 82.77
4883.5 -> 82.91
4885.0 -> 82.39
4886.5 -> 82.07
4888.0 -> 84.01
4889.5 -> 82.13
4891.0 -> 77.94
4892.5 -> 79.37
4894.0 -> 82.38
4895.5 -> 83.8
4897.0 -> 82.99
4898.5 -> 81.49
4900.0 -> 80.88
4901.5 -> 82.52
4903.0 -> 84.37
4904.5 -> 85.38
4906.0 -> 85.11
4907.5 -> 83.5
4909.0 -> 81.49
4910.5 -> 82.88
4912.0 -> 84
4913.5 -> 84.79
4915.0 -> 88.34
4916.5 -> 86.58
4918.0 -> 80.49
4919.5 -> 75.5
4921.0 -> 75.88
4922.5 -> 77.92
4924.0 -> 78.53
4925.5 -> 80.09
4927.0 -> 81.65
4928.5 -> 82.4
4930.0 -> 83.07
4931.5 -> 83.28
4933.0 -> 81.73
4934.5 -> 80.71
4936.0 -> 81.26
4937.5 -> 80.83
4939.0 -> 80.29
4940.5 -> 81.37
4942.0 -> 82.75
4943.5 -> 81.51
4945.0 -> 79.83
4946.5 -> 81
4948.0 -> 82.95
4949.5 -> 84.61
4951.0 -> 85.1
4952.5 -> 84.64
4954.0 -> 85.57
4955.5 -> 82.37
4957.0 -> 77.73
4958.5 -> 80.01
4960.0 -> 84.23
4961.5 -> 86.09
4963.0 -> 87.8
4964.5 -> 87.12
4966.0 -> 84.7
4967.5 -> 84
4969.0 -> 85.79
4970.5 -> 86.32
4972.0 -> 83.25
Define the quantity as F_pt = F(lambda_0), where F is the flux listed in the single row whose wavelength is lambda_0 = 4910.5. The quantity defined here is 82.88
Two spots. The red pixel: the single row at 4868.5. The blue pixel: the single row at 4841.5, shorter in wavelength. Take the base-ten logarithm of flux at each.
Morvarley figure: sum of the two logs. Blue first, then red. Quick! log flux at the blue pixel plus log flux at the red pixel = 3.84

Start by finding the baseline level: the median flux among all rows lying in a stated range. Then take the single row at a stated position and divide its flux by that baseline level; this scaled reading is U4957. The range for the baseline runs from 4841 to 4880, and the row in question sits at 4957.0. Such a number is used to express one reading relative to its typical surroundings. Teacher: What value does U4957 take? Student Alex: 0.96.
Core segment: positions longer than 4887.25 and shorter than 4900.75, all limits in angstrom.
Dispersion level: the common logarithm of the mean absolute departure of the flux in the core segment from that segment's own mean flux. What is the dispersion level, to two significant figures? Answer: 0.19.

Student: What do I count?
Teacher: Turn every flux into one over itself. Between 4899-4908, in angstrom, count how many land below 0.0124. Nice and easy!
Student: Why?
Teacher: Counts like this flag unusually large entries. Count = 6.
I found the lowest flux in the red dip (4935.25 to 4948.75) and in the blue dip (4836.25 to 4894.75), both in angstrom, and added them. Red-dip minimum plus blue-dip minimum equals 133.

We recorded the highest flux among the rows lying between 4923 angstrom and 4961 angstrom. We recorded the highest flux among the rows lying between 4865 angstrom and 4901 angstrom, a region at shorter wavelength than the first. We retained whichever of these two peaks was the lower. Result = 84.0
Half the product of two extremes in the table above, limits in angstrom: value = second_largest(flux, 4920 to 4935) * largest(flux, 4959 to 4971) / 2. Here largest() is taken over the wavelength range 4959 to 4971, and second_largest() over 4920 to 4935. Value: 3647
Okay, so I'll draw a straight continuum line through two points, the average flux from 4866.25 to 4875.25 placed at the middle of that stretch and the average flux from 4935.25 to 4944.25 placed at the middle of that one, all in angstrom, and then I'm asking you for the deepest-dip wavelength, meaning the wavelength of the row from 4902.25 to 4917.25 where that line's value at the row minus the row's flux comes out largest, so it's 4909.0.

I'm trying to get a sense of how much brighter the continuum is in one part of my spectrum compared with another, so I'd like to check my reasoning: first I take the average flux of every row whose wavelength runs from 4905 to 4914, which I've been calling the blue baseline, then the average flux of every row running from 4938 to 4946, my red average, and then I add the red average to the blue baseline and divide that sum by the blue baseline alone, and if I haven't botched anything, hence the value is 1.97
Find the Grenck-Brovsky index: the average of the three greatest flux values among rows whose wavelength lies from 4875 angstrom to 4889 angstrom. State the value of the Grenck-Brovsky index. 83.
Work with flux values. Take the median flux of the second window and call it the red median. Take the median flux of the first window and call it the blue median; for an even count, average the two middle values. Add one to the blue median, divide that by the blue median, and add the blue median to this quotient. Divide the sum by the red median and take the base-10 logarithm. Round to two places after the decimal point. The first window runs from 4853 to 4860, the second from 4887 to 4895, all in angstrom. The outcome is -0.03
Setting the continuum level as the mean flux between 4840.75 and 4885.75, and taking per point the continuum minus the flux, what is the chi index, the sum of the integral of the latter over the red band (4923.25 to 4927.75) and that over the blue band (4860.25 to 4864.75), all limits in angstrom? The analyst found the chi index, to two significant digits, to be 79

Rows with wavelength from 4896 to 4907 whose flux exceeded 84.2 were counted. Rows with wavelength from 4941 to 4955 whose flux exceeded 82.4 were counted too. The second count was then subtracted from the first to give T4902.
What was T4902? -3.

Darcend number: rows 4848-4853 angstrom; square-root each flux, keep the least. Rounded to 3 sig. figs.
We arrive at 9.20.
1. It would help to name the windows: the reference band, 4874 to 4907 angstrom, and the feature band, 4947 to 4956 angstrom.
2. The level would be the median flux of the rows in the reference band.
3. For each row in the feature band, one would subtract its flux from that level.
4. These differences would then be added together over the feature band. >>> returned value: -11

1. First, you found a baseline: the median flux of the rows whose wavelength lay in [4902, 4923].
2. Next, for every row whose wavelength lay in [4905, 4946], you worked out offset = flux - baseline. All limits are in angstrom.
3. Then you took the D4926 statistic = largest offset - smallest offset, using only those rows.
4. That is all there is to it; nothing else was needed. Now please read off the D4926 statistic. 13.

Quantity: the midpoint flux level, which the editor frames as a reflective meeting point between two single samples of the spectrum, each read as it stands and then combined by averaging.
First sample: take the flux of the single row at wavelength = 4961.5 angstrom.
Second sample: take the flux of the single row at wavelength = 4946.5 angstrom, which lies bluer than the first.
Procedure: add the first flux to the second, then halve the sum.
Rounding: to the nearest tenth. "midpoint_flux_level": 83.5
